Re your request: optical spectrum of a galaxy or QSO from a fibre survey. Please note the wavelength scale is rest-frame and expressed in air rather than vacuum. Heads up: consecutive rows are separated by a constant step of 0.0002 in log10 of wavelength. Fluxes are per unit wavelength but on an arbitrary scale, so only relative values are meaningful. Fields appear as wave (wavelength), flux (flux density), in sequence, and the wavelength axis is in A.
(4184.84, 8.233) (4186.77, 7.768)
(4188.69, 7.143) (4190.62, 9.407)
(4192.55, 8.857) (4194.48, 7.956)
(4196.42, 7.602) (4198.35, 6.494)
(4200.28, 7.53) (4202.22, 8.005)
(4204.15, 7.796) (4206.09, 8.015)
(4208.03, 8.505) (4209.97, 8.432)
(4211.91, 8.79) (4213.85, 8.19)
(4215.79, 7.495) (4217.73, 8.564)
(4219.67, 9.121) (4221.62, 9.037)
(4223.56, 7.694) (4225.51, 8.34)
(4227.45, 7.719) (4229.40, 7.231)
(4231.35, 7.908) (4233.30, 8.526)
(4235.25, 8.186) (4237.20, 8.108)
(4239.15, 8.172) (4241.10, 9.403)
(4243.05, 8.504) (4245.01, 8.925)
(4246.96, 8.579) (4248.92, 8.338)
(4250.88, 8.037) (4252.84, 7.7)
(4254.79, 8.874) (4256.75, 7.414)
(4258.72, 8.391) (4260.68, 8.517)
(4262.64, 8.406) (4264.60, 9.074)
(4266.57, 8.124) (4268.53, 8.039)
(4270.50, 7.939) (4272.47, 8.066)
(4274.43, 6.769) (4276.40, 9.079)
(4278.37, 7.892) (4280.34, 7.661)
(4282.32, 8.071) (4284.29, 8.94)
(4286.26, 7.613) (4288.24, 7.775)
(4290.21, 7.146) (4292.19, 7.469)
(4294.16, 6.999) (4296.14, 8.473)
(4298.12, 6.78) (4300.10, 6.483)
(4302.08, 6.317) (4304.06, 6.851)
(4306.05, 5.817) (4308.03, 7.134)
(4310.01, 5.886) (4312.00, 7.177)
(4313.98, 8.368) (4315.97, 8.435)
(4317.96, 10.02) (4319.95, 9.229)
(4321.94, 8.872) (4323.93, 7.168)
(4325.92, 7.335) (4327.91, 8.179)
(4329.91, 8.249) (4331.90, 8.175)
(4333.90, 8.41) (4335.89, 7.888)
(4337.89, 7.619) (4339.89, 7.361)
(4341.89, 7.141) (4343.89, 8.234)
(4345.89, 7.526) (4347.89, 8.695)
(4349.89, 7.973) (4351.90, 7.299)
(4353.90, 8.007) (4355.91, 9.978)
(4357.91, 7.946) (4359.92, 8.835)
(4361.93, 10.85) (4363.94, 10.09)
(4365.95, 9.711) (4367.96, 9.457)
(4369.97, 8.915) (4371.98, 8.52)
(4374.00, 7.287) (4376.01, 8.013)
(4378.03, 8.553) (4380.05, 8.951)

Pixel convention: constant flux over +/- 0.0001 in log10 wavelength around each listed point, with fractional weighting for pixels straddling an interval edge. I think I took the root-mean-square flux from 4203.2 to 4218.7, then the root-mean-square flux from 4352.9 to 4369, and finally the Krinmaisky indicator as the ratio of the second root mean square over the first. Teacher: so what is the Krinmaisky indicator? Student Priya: 1.14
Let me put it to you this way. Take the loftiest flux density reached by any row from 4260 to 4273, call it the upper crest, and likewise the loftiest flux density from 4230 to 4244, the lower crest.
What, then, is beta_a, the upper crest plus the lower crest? 18.5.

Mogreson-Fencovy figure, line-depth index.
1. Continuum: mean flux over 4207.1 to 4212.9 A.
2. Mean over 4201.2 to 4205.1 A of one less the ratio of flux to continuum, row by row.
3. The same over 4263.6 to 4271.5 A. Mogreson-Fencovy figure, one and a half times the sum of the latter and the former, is 0.167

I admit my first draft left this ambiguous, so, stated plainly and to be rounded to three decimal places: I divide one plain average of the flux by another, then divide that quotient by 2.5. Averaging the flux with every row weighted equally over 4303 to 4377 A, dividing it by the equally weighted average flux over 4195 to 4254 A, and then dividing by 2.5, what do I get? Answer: 0.401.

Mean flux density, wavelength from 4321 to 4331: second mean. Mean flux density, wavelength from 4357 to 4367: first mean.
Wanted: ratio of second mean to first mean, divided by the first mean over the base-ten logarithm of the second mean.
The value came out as 0.080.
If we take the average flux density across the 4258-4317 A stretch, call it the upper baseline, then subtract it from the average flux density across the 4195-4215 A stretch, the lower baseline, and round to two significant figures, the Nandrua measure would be 0.28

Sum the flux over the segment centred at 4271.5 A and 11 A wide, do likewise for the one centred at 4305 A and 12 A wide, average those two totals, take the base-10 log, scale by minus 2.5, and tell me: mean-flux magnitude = -4.09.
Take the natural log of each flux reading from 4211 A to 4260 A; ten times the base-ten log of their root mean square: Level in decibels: 3.251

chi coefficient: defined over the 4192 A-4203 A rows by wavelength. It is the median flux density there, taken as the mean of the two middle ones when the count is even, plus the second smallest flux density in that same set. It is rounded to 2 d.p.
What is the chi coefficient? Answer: 15.31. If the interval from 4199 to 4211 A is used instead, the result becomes 15.81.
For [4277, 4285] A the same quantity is 15.87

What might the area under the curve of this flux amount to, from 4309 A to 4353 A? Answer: 350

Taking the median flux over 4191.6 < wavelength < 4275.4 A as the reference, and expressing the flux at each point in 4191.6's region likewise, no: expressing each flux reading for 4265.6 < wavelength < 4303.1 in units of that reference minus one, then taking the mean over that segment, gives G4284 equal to -0.062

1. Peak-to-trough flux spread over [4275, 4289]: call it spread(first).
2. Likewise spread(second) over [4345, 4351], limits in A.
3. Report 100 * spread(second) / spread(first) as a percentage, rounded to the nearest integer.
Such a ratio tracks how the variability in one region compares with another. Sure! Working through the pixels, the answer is 80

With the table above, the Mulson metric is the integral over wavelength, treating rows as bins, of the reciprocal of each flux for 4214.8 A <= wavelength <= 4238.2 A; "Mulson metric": 2.88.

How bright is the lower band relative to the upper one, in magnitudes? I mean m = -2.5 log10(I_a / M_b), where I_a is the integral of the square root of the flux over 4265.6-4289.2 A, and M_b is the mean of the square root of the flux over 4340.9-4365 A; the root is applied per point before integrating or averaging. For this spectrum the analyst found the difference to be -3.40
